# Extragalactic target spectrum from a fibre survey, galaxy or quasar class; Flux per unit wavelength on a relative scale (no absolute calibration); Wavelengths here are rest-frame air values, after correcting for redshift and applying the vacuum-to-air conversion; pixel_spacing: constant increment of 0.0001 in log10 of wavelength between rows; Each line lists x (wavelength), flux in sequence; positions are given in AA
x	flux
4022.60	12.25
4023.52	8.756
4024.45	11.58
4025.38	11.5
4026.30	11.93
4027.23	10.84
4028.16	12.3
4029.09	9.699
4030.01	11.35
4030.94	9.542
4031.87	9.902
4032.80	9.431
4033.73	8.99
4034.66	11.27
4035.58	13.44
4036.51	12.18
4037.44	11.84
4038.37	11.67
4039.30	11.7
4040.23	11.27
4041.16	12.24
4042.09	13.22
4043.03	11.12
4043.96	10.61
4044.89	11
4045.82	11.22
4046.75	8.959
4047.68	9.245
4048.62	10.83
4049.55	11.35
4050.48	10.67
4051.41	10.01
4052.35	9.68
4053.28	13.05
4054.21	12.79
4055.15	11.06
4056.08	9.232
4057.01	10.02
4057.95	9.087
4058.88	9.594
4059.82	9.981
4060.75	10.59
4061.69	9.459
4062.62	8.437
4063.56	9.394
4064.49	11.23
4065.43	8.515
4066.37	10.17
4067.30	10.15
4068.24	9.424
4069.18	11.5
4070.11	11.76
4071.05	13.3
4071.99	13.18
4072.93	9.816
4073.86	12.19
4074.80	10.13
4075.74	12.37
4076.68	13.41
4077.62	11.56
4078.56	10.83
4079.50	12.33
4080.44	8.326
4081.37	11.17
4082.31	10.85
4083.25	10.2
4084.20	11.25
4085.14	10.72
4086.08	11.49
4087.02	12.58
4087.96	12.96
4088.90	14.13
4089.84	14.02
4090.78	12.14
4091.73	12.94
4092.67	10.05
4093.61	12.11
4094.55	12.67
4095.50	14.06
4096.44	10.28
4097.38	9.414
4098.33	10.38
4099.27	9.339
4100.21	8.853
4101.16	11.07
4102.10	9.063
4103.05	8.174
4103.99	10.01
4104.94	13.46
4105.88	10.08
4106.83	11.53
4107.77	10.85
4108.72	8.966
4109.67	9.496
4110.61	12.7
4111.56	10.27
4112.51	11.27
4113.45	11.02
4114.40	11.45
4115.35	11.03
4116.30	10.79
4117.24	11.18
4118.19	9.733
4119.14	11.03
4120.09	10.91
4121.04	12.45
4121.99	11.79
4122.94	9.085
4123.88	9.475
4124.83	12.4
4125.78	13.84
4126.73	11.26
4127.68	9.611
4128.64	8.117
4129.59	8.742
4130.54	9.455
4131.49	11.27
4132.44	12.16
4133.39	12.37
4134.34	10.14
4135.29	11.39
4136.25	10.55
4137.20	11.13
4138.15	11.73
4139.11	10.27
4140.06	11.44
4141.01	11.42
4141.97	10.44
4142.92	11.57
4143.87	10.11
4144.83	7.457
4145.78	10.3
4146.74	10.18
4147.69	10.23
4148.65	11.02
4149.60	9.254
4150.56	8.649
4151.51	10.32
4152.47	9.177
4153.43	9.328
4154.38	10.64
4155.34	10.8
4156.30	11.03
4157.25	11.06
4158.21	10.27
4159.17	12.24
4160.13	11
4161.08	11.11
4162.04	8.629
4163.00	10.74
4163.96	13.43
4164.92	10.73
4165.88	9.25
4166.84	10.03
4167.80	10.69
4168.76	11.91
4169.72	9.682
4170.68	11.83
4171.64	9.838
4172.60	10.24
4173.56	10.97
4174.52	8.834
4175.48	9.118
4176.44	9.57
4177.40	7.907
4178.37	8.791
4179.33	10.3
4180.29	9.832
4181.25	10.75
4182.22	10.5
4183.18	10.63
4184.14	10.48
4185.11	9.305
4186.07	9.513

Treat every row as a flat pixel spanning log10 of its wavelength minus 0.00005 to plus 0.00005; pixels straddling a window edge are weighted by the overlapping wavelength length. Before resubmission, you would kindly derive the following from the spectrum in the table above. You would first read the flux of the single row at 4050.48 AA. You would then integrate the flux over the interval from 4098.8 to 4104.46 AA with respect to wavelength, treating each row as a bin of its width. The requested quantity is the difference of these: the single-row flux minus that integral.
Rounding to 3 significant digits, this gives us -42.7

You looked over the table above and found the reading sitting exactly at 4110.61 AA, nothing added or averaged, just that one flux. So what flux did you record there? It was 12.7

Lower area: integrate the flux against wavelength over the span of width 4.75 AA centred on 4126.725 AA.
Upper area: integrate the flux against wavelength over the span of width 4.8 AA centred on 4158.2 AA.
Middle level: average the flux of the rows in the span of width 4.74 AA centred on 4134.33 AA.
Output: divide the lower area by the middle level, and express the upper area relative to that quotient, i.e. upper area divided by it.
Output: 11.5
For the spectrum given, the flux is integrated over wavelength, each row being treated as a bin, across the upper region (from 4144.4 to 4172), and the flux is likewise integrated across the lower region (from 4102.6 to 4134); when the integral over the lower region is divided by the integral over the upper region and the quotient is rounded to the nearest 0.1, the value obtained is 1.2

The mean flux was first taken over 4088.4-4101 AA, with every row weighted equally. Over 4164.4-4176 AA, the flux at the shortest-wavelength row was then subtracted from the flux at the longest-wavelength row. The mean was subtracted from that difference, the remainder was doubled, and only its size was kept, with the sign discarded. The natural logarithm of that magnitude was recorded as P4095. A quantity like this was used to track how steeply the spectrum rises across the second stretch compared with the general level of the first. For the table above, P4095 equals 3.27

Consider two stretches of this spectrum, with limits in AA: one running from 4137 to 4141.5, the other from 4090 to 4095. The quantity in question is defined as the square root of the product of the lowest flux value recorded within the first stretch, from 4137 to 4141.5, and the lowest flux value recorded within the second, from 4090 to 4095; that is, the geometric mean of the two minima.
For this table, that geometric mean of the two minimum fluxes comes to 10.2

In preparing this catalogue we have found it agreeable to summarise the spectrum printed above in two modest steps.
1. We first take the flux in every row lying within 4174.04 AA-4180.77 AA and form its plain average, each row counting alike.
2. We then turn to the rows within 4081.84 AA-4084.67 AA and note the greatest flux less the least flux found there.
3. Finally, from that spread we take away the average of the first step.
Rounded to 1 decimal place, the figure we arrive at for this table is -8.1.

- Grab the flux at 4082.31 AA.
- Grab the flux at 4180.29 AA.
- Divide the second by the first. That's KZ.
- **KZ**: 0.91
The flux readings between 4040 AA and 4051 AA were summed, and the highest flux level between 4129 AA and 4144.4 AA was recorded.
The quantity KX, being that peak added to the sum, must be 144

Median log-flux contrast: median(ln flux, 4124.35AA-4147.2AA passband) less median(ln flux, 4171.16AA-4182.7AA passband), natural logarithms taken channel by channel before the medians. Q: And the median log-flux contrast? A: 0.10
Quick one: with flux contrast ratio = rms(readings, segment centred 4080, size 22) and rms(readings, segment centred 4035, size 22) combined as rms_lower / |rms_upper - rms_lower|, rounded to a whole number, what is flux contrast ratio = 21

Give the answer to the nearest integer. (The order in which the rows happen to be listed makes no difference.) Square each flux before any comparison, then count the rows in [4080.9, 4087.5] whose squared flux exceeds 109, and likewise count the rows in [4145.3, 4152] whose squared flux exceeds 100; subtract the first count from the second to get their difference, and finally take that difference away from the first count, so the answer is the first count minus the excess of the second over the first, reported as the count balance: 7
